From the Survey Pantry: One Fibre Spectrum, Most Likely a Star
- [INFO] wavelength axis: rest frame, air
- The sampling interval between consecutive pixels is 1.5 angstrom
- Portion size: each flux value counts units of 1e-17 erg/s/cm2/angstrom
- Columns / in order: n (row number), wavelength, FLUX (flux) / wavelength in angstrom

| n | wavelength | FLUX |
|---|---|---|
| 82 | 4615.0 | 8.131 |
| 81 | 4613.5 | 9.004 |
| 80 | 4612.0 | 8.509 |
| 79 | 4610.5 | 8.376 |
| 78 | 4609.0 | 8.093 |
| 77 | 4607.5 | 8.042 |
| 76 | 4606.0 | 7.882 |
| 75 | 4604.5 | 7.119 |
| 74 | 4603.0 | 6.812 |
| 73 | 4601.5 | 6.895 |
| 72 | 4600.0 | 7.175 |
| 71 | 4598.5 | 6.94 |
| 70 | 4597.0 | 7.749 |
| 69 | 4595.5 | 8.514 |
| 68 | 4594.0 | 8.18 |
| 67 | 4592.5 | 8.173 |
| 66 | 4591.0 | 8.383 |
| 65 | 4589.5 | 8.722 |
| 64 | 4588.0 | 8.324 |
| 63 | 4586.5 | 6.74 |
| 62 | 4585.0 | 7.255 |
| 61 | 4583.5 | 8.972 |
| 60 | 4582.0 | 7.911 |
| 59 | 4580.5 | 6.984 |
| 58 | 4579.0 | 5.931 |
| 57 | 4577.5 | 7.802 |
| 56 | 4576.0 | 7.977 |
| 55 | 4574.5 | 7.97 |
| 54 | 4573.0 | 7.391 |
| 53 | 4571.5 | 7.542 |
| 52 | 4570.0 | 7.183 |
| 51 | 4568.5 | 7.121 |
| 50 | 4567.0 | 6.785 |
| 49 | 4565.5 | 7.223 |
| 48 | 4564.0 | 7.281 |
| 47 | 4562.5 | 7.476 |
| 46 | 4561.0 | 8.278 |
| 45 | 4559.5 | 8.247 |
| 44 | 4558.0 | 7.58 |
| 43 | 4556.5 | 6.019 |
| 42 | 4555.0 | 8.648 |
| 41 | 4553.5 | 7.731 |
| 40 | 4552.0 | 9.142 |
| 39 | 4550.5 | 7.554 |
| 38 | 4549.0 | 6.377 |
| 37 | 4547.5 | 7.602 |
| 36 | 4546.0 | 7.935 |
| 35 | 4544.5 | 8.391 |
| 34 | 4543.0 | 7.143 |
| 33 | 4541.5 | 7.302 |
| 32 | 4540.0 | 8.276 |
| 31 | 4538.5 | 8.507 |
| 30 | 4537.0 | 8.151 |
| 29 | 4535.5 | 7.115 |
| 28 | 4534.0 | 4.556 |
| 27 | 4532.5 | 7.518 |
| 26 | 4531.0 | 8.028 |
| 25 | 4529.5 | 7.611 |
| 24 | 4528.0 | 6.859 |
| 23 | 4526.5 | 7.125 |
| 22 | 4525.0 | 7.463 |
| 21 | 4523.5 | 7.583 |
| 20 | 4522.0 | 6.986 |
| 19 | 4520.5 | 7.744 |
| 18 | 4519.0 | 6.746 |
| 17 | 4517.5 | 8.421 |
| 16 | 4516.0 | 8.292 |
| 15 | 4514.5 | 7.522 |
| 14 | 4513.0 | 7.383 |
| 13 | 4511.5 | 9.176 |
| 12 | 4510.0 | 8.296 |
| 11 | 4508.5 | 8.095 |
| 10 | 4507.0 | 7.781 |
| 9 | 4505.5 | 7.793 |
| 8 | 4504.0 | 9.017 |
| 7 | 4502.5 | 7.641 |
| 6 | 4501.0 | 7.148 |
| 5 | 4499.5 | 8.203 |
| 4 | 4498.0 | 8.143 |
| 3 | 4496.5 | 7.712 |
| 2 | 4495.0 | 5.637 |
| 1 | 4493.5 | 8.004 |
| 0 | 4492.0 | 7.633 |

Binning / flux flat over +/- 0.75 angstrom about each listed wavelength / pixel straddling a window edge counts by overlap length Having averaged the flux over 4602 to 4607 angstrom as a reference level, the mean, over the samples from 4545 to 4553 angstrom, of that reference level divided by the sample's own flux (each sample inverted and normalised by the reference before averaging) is 0.95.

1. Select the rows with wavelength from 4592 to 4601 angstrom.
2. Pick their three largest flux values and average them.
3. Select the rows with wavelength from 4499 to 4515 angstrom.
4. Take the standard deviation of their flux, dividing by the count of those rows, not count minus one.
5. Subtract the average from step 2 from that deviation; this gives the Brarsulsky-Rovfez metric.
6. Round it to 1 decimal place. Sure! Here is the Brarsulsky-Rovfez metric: -7.7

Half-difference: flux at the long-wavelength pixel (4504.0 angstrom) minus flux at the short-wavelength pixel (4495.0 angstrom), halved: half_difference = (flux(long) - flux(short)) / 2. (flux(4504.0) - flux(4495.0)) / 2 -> 1.7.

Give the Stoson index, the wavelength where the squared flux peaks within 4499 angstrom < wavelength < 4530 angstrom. 4511.5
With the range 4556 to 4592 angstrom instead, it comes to 4583.5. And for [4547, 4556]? 4552.0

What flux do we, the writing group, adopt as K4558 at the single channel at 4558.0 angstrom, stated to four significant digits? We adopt 7.580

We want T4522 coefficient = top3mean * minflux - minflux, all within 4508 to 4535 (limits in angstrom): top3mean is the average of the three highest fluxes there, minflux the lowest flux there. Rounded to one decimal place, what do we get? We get 34.8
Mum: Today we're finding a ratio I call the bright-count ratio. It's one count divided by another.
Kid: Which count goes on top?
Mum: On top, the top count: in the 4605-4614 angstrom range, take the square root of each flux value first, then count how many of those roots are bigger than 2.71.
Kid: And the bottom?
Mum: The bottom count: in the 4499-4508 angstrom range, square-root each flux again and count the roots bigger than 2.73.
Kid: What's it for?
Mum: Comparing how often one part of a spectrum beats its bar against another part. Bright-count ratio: 1.20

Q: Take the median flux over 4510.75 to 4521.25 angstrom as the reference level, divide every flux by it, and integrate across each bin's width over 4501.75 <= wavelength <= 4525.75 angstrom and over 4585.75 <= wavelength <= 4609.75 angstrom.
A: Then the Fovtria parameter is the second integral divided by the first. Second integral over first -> 0.98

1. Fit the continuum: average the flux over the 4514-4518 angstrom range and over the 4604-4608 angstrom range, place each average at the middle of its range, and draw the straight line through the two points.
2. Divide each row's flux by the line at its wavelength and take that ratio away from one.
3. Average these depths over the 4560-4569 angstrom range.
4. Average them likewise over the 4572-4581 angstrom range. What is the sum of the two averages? 0.12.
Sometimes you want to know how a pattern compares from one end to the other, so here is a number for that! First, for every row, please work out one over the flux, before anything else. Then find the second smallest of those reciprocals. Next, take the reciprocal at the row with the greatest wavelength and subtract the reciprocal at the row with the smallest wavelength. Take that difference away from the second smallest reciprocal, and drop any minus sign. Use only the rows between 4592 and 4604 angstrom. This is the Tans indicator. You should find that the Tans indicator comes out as 0.10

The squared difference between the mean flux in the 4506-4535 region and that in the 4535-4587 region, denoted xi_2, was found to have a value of 0.00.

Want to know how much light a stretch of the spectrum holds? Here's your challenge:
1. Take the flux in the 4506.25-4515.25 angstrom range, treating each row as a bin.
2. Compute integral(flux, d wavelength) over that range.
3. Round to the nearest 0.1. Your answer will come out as 72.4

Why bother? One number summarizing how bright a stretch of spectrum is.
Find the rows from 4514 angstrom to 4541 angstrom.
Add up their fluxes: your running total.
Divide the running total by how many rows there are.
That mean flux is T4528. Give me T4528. 7.47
